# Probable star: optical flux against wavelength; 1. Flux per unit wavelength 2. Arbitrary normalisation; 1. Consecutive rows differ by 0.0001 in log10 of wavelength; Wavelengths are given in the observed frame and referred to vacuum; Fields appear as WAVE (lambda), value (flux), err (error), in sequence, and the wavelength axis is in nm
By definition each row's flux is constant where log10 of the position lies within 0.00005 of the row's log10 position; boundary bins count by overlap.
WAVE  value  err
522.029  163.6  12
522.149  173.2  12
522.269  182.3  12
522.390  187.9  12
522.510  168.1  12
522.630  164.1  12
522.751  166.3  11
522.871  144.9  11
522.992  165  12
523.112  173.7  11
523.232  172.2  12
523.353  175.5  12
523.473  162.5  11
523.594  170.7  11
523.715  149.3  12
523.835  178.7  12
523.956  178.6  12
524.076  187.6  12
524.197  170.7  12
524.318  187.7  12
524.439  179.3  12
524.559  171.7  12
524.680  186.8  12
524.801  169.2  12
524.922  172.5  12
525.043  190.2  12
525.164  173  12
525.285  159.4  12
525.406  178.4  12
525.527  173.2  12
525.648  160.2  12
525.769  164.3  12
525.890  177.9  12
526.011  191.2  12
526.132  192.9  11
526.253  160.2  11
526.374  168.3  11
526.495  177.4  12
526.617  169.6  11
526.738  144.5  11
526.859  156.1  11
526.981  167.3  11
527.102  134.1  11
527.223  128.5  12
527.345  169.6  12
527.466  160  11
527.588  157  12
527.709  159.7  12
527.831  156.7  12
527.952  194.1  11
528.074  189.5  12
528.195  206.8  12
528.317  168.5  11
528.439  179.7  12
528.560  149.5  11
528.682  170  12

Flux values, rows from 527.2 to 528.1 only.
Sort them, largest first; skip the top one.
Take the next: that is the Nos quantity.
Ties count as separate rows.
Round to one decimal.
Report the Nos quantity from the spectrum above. 189.5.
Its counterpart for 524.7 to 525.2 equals 173.0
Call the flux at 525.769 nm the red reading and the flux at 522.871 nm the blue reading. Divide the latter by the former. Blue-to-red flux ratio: 0.88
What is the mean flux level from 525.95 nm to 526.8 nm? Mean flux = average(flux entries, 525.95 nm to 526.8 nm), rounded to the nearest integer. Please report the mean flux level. 172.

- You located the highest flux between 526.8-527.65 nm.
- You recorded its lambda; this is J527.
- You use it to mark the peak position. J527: 527.345 nm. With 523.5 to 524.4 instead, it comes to 524.318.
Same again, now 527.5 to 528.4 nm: 528.195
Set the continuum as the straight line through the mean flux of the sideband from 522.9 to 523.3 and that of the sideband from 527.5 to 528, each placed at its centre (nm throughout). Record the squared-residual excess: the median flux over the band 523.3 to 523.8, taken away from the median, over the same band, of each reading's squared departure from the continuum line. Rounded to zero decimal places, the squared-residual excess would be -124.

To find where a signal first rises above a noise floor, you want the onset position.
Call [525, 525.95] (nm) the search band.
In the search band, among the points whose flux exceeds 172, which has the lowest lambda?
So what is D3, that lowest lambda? 525.043 nm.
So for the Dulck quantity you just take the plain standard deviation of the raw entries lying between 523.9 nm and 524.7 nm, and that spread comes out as 7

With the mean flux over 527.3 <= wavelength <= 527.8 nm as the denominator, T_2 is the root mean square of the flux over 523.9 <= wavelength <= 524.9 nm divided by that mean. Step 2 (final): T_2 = 1.11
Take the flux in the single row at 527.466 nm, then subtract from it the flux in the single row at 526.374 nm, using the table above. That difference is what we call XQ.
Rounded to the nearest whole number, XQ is -8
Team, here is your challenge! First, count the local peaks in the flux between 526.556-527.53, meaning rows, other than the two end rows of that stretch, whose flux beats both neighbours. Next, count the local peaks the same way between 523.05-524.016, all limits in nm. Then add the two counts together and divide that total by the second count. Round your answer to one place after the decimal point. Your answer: 1.7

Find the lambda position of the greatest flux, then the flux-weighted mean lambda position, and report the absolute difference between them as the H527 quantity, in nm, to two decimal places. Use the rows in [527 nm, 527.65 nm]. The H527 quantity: 0.01 nm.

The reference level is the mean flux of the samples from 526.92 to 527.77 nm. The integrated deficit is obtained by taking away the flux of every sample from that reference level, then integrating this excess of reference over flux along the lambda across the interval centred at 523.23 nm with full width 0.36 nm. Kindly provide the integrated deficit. -7.2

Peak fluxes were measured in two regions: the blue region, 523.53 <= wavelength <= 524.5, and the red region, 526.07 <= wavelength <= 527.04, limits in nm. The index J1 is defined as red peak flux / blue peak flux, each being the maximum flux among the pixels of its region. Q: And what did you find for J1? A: 1.03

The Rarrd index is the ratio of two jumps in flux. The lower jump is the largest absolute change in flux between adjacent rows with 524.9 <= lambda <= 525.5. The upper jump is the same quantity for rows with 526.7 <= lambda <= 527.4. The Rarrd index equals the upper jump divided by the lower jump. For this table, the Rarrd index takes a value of 2.16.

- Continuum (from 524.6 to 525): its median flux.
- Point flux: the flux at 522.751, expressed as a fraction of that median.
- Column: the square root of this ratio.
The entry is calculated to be 0.98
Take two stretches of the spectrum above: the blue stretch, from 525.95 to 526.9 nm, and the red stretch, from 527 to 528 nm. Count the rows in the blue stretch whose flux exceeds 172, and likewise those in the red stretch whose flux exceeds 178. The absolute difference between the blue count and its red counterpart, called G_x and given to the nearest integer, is 2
